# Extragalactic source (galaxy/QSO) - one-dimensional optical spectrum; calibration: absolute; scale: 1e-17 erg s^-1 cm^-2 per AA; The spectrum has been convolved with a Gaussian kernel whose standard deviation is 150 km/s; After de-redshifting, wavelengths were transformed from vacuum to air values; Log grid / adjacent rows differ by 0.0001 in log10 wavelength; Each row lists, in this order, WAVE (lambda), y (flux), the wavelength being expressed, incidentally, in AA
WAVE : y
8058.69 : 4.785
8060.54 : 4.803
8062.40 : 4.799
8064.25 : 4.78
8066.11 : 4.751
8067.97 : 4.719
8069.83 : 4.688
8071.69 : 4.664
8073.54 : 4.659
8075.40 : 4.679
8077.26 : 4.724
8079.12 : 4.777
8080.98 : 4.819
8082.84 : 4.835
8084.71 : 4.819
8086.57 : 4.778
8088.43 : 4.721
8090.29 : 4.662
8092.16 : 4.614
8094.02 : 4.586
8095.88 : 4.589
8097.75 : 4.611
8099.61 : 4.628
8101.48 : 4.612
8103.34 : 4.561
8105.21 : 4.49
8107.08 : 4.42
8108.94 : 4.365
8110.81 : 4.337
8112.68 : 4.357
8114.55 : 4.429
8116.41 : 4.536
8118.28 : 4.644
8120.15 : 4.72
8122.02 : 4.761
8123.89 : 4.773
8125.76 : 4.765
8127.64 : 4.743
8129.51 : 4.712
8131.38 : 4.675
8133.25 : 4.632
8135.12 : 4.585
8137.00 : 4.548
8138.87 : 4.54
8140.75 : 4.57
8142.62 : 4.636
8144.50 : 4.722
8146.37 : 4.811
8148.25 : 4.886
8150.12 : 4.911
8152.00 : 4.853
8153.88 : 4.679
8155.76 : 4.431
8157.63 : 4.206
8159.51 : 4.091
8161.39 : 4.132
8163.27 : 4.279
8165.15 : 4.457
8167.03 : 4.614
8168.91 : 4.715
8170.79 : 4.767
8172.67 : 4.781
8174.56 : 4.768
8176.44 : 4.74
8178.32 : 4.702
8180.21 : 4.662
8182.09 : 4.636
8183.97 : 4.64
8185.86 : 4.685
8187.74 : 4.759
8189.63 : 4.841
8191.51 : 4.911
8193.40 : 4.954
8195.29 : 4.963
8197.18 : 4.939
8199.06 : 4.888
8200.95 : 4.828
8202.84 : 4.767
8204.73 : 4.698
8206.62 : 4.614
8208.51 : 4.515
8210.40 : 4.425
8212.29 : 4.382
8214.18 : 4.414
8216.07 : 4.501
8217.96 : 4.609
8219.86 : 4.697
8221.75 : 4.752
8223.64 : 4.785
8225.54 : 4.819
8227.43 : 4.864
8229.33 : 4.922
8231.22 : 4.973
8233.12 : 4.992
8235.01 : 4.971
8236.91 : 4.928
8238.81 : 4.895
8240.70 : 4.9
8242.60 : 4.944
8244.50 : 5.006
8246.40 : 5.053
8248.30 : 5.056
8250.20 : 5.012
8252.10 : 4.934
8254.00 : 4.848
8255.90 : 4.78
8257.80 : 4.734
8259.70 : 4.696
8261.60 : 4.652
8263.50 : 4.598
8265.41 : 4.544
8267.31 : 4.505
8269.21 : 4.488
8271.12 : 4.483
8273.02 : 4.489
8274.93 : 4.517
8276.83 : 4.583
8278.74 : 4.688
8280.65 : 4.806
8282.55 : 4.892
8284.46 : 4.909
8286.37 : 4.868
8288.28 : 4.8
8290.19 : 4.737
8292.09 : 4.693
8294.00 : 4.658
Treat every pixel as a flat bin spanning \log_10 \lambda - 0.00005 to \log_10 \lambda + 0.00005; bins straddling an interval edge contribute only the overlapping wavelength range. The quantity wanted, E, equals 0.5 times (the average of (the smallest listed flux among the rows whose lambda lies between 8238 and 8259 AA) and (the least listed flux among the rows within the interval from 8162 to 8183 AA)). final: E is 2.25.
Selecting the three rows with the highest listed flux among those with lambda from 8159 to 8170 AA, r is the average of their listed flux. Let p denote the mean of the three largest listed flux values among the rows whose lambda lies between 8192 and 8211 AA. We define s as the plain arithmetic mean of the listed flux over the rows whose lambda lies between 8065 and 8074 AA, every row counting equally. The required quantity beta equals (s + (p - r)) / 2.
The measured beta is 2.53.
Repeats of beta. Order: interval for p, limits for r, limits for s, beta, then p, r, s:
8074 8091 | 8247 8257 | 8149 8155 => 2.32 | 4.82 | 5.00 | 4.81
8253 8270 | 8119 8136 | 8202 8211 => 2.31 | 4.79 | 4.77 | 4.60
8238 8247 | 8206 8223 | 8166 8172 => 2.51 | 5.00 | 4.69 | 4.70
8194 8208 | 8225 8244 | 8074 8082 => 2.35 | 4.93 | 4.98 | 4.75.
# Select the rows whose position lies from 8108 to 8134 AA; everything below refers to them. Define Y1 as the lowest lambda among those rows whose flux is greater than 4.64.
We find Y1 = 8118.28 AA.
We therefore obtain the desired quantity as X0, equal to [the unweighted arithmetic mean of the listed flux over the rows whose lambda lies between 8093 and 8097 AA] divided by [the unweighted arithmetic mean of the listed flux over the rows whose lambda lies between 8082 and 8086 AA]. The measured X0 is 0.95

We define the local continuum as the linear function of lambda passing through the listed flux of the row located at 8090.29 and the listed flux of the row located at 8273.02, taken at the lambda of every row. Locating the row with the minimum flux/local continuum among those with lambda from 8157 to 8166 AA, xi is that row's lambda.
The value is 8159.51 AA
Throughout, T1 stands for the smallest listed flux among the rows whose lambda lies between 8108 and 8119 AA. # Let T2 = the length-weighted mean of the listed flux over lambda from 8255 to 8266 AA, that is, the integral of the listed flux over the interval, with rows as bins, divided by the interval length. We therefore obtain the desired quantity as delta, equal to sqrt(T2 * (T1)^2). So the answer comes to 9.4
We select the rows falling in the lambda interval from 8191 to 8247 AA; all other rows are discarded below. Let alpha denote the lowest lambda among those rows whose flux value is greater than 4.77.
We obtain 8191.51 AA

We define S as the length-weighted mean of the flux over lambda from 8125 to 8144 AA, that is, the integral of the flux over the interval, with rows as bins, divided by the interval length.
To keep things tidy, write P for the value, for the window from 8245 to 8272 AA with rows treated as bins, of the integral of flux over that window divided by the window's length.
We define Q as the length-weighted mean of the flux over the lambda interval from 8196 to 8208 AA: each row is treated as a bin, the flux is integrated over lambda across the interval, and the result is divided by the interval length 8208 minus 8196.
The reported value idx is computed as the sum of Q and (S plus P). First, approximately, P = 4.75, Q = 4.78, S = 4.64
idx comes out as 14.17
